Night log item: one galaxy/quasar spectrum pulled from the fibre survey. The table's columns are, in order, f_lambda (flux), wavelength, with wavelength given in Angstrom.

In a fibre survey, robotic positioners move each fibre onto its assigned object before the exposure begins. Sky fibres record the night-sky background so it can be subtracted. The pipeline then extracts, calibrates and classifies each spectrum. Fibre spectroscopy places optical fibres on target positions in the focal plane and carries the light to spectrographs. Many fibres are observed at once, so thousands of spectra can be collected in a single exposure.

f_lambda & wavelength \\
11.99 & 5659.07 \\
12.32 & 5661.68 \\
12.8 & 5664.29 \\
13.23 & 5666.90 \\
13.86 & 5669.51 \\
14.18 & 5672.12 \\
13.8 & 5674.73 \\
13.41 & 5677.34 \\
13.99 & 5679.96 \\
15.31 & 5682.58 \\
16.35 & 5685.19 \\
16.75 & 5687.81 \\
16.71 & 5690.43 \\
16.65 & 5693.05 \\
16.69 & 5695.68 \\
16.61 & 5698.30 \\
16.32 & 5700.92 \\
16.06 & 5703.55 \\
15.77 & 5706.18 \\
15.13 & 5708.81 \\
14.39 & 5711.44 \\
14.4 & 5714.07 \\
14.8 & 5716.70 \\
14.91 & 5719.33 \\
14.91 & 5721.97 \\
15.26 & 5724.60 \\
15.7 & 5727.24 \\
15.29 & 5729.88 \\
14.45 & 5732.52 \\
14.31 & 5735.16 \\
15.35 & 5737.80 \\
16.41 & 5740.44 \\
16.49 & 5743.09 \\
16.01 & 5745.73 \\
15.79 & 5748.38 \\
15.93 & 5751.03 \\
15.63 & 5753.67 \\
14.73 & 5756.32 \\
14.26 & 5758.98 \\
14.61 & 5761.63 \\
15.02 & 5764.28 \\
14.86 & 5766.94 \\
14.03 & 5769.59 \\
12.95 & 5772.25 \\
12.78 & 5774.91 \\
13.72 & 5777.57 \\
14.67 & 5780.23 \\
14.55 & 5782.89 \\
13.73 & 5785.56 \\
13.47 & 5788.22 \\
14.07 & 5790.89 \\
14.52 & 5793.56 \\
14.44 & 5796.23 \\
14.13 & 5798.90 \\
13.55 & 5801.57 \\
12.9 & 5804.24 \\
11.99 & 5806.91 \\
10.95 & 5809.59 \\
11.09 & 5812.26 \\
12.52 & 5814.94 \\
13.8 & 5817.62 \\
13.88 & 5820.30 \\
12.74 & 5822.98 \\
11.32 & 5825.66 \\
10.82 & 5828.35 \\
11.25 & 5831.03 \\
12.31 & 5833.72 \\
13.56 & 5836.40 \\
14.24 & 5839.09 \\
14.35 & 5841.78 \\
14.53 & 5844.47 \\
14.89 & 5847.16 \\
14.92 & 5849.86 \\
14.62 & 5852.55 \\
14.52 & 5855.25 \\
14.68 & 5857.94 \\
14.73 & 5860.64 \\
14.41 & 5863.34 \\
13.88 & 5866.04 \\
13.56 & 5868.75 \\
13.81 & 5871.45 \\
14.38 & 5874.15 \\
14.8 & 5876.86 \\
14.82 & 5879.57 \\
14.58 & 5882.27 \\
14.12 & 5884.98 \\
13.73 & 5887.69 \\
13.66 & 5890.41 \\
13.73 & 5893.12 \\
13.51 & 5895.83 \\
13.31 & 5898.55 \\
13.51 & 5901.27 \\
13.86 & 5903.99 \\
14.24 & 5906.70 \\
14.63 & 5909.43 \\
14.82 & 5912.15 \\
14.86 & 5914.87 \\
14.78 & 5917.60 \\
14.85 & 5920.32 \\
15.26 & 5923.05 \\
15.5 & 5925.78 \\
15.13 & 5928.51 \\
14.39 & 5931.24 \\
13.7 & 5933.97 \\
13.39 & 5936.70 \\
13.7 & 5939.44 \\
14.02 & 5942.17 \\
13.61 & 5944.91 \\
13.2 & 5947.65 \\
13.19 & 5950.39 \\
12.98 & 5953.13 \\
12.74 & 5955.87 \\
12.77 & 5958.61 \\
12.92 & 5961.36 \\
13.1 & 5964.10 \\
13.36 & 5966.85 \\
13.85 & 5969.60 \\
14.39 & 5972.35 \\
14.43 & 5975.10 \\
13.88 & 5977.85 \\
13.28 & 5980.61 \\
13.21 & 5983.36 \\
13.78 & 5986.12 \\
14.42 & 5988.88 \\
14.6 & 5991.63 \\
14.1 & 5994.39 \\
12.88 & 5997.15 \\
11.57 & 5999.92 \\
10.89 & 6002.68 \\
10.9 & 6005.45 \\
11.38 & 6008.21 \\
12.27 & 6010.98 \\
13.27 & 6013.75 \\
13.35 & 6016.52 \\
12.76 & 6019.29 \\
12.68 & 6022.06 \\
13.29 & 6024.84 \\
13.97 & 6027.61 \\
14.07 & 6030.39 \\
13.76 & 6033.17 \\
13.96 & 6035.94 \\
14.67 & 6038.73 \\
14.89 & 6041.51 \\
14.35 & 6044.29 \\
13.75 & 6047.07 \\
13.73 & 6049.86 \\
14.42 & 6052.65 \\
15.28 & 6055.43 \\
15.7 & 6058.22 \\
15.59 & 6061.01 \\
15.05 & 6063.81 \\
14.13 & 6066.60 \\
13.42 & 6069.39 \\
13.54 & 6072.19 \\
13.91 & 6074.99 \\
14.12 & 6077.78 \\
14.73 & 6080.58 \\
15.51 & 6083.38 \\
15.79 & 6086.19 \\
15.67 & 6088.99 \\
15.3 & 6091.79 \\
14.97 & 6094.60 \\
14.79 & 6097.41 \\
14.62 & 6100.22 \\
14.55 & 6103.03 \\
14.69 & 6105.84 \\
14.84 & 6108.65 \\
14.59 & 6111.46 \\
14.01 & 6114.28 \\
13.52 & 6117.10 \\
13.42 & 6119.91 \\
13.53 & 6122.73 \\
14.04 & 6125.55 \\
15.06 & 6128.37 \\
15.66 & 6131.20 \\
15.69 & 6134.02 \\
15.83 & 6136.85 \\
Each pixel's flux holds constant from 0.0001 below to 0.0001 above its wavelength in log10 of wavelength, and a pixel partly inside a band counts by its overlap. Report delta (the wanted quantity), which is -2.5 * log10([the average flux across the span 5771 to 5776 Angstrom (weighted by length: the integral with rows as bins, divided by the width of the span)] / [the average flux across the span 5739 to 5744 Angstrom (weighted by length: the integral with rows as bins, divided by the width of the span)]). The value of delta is 0.26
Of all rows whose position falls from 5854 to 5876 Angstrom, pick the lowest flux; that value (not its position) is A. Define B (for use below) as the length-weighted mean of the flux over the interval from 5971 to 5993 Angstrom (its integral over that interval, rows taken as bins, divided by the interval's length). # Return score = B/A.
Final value 1.03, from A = 13.56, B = 14.0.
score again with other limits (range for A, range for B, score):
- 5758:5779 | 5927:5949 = 1.09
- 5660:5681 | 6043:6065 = 1.20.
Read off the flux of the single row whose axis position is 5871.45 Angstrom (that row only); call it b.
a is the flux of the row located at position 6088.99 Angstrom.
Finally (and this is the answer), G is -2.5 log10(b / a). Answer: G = 0.14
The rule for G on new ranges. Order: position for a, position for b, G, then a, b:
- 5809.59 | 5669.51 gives -0.26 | 10.95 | 13.86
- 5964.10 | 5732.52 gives -0.11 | 13.1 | 14.45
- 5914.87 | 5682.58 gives -0.03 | 14.86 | 15.31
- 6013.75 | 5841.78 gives -0.08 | 13.27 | 14.35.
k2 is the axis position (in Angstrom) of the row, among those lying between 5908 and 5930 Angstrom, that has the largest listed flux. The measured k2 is 5925.78 Angstrom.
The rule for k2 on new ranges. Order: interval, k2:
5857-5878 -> 5876.86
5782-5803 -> 5782.89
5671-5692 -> 5687.81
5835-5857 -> 5849.86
